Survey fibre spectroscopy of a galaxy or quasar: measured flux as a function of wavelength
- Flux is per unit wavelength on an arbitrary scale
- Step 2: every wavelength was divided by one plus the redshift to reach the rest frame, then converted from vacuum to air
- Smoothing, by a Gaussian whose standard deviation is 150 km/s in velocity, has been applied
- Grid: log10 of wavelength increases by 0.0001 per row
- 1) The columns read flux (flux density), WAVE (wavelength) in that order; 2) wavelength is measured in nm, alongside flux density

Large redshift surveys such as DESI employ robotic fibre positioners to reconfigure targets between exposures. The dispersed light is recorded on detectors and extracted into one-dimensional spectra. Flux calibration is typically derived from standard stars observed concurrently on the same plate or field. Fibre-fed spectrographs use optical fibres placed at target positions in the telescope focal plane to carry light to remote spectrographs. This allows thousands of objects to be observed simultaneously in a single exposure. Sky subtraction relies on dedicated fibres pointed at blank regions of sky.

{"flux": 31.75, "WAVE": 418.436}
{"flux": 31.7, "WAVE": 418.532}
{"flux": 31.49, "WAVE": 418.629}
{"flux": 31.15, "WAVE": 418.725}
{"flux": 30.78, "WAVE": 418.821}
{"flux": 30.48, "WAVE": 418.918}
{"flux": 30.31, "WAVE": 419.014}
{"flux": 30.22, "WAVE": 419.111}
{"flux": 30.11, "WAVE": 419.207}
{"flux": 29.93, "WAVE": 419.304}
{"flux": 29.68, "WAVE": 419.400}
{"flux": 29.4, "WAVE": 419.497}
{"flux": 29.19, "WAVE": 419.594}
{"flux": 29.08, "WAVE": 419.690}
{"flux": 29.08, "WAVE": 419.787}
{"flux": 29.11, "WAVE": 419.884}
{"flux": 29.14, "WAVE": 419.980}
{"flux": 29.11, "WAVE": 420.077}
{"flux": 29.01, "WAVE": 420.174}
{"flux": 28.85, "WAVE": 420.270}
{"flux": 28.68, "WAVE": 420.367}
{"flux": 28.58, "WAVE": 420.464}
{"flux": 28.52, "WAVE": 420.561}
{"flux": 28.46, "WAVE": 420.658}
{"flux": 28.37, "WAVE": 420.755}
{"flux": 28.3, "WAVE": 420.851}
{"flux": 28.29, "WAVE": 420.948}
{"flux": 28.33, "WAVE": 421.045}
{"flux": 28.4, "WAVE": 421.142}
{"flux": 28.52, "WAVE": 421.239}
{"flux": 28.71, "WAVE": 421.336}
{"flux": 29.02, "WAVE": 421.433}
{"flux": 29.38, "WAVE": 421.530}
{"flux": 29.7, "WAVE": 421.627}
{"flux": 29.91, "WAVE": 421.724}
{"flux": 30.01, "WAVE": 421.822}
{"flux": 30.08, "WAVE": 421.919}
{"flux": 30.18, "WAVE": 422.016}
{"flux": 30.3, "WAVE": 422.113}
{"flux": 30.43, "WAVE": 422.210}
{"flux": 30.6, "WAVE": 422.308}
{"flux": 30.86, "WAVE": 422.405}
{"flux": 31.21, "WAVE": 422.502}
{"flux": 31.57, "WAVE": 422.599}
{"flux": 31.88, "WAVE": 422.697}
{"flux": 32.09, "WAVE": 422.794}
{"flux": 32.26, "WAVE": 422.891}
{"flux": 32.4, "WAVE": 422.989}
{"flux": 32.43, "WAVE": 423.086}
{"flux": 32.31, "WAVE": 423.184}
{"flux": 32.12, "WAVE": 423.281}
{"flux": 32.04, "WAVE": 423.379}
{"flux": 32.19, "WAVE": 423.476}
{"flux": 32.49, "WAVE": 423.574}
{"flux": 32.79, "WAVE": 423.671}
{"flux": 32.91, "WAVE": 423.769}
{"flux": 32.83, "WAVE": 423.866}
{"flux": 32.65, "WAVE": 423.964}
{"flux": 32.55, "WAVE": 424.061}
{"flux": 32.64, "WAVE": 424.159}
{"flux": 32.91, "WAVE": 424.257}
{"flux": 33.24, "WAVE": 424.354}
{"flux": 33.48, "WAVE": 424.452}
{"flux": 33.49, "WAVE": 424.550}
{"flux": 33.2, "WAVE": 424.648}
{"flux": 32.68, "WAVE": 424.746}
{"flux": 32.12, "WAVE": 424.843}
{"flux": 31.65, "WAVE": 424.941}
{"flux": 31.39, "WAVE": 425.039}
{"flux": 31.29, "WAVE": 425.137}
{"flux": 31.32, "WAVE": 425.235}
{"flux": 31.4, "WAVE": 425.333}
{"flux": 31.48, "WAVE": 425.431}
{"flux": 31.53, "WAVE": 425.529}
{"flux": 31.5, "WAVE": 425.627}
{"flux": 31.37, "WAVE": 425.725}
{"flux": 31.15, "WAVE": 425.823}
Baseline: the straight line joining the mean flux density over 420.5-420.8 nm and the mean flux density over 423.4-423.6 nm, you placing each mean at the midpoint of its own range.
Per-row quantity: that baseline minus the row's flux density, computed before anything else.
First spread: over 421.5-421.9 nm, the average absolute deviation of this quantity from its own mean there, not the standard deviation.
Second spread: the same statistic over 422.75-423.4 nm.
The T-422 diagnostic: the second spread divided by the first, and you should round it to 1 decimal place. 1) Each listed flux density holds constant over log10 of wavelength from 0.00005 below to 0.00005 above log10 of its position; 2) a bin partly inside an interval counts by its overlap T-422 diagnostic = 3.4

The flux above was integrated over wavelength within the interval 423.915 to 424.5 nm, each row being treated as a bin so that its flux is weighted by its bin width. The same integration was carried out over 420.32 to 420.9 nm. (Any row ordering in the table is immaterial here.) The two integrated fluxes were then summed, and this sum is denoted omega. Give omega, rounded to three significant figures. 35.8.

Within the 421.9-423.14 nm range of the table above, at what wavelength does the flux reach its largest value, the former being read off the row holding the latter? 423.086 nm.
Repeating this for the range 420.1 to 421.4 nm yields 420.174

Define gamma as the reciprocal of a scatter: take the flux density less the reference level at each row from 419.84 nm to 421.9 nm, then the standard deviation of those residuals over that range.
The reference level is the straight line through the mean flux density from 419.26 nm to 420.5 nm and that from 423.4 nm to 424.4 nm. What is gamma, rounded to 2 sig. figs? 1.7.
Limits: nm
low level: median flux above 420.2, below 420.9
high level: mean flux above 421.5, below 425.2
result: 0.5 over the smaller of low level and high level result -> 0.0175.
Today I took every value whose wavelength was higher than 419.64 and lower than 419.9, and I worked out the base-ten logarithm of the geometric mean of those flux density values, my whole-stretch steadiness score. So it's 1.46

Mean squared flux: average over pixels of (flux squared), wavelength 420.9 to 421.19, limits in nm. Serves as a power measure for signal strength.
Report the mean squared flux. 803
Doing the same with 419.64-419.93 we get 846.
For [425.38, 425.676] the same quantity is 992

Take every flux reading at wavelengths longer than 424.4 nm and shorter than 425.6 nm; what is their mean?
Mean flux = 32.1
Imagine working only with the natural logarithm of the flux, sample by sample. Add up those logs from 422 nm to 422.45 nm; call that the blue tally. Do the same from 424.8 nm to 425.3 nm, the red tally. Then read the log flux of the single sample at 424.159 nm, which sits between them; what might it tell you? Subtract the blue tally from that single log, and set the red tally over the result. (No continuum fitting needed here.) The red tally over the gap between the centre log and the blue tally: -1.27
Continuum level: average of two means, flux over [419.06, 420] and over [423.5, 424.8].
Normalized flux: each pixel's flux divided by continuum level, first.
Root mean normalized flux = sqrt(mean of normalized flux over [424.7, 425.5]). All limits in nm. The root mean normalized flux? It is 1.01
